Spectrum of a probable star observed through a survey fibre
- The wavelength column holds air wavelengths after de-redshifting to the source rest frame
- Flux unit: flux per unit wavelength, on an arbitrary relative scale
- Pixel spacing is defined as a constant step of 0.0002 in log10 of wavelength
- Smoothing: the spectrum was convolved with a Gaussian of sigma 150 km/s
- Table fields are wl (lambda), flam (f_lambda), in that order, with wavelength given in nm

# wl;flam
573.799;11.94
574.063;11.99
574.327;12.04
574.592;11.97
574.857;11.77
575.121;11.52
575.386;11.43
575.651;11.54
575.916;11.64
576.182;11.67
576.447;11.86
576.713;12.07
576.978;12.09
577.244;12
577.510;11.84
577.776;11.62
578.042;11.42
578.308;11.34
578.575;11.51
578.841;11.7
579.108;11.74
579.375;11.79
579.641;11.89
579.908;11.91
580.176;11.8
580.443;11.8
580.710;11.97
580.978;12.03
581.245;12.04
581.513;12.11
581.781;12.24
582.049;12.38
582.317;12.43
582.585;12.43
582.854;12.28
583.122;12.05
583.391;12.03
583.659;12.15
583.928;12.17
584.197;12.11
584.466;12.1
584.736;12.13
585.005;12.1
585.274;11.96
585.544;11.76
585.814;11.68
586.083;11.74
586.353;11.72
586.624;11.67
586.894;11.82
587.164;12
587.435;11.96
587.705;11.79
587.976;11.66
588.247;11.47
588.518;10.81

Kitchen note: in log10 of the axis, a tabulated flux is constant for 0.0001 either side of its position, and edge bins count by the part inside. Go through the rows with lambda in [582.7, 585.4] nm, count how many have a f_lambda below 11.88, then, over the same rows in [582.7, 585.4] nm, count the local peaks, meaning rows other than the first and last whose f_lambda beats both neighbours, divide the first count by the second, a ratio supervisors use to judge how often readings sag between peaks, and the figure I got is 0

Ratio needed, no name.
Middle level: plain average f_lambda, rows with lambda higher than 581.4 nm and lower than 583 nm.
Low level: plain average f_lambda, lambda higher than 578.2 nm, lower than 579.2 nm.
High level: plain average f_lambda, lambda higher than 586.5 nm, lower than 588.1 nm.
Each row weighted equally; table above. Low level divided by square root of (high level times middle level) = 0.959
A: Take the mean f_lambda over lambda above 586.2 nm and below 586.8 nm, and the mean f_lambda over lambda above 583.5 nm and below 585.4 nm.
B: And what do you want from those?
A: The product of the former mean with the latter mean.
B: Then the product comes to 141.5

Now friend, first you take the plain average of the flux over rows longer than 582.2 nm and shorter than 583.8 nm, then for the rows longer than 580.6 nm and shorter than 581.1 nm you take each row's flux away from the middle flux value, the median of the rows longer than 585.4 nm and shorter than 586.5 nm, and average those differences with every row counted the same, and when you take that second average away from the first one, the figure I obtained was 12.5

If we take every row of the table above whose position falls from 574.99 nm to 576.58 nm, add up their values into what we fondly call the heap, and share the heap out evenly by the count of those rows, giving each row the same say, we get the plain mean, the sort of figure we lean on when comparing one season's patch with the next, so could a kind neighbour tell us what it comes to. 11.6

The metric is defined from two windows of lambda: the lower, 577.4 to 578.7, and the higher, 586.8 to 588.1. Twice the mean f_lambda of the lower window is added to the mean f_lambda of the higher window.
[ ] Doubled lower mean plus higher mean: 34.9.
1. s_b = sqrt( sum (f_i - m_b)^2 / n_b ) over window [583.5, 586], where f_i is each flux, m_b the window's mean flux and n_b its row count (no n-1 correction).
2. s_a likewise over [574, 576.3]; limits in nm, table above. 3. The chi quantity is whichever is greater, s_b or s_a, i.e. 0.21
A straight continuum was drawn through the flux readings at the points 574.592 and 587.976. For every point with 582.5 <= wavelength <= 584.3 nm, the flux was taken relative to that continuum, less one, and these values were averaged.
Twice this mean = 0.07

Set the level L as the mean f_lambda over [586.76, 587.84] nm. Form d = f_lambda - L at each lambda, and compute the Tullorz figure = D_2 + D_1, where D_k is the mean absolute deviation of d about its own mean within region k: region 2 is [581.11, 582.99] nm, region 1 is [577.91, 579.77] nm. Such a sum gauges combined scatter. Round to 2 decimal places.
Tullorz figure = 0.30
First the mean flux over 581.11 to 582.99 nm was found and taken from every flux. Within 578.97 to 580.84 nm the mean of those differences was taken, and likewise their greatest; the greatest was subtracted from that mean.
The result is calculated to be -0.13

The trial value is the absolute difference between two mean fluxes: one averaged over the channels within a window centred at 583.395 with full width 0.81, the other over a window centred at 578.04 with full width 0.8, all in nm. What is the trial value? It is 0.6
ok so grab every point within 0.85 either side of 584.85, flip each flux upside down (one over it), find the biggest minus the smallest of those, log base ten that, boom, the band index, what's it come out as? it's -2.59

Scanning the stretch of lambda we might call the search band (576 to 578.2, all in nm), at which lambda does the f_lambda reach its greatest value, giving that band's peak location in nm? 576.978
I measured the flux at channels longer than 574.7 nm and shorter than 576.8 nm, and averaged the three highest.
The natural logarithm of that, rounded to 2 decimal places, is 2.48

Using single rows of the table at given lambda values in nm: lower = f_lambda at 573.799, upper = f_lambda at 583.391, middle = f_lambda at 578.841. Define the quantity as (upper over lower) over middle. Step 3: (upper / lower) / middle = 0.0861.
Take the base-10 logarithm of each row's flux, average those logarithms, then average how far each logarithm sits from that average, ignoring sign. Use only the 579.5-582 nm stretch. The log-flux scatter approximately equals 0.0041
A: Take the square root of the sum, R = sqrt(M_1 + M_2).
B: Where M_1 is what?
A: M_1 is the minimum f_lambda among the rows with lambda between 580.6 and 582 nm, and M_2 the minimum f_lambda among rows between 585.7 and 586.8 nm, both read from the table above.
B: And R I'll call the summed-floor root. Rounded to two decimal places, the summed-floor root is 4.86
